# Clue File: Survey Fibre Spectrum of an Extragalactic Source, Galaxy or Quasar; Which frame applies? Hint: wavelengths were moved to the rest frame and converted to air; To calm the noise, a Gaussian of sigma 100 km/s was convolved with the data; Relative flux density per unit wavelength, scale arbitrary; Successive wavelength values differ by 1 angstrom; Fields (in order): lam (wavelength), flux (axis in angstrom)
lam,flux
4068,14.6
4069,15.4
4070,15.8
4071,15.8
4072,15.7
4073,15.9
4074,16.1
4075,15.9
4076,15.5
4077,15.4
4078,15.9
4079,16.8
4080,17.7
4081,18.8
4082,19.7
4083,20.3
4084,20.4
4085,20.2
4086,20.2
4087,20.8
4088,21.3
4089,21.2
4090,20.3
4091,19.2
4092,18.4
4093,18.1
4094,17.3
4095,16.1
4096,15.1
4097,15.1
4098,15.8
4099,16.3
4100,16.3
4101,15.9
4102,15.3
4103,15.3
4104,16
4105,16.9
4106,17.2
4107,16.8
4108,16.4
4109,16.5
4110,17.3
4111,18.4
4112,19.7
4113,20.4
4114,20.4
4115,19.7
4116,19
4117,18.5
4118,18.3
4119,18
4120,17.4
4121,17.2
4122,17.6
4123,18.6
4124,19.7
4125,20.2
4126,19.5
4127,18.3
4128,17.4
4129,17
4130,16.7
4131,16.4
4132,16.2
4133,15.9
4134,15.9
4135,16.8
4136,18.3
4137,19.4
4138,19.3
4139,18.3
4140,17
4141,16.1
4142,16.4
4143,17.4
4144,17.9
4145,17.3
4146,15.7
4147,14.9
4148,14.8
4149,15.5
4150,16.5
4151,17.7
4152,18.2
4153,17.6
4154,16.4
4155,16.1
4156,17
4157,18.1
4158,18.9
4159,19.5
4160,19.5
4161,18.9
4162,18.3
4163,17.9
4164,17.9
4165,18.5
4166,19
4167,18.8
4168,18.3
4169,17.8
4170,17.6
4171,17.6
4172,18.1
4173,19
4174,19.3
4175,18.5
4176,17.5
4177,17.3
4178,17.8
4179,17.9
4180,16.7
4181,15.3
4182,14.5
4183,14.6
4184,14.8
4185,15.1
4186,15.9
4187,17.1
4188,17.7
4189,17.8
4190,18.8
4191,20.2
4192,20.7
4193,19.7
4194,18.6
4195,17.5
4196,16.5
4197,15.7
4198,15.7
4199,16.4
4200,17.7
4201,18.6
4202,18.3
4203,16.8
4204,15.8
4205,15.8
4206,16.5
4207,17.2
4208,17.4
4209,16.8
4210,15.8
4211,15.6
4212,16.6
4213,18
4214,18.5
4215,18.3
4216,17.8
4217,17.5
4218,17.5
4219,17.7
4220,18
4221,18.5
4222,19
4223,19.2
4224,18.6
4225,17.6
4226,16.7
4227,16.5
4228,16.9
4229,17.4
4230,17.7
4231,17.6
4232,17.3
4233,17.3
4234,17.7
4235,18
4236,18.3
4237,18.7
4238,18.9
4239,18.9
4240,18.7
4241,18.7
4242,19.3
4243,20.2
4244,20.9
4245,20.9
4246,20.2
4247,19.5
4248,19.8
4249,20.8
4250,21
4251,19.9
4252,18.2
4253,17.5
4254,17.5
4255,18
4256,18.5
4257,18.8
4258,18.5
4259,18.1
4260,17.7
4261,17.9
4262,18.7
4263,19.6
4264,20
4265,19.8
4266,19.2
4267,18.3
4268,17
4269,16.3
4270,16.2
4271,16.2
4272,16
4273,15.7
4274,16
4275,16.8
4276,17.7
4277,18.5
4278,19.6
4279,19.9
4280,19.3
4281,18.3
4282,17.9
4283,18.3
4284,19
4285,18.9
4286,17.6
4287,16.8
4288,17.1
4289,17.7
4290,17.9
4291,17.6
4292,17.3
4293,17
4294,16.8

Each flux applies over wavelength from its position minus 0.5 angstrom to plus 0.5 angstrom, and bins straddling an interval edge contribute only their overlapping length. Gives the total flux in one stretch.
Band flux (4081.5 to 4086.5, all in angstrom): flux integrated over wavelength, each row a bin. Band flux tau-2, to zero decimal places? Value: 101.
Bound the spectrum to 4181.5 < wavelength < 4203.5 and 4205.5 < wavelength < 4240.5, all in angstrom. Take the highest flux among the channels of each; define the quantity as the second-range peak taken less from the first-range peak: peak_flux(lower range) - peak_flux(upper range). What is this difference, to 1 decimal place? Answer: 1.5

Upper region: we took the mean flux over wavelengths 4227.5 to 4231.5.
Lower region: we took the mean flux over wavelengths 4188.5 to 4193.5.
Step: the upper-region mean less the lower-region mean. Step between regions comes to -2.0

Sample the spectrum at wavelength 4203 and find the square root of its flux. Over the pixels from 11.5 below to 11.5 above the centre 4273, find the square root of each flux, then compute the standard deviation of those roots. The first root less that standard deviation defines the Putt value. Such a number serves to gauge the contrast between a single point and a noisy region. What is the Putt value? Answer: 3.9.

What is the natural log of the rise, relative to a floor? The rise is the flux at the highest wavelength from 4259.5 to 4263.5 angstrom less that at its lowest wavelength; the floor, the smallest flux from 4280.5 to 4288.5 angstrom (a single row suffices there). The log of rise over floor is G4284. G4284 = -2.2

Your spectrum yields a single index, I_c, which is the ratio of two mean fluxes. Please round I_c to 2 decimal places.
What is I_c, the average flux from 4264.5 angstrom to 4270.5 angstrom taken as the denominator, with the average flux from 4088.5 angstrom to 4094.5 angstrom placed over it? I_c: 1.07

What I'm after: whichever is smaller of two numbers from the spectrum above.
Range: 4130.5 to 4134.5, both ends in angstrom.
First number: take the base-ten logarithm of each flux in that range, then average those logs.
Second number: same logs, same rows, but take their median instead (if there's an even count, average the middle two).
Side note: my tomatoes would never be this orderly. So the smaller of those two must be 1.205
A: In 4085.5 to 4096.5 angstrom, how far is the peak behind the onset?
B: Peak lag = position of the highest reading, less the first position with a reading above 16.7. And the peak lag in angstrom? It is 2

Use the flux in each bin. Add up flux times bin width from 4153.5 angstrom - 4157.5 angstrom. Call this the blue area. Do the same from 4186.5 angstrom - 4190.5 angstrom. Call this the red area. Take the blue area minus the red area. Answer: -4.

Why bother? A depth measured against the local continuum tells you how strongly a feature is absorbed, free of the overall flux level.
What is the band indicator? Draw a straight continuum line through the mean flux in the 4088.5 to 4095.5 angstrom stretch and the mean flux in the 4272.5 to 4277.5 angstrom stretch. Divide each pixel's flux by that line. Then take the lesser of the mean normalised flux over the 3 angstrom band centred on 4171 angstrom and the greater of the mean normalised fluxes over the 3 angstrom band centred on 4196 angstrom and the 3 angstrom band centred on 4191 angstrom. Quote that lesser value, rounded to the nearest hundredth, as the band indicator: 0.99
